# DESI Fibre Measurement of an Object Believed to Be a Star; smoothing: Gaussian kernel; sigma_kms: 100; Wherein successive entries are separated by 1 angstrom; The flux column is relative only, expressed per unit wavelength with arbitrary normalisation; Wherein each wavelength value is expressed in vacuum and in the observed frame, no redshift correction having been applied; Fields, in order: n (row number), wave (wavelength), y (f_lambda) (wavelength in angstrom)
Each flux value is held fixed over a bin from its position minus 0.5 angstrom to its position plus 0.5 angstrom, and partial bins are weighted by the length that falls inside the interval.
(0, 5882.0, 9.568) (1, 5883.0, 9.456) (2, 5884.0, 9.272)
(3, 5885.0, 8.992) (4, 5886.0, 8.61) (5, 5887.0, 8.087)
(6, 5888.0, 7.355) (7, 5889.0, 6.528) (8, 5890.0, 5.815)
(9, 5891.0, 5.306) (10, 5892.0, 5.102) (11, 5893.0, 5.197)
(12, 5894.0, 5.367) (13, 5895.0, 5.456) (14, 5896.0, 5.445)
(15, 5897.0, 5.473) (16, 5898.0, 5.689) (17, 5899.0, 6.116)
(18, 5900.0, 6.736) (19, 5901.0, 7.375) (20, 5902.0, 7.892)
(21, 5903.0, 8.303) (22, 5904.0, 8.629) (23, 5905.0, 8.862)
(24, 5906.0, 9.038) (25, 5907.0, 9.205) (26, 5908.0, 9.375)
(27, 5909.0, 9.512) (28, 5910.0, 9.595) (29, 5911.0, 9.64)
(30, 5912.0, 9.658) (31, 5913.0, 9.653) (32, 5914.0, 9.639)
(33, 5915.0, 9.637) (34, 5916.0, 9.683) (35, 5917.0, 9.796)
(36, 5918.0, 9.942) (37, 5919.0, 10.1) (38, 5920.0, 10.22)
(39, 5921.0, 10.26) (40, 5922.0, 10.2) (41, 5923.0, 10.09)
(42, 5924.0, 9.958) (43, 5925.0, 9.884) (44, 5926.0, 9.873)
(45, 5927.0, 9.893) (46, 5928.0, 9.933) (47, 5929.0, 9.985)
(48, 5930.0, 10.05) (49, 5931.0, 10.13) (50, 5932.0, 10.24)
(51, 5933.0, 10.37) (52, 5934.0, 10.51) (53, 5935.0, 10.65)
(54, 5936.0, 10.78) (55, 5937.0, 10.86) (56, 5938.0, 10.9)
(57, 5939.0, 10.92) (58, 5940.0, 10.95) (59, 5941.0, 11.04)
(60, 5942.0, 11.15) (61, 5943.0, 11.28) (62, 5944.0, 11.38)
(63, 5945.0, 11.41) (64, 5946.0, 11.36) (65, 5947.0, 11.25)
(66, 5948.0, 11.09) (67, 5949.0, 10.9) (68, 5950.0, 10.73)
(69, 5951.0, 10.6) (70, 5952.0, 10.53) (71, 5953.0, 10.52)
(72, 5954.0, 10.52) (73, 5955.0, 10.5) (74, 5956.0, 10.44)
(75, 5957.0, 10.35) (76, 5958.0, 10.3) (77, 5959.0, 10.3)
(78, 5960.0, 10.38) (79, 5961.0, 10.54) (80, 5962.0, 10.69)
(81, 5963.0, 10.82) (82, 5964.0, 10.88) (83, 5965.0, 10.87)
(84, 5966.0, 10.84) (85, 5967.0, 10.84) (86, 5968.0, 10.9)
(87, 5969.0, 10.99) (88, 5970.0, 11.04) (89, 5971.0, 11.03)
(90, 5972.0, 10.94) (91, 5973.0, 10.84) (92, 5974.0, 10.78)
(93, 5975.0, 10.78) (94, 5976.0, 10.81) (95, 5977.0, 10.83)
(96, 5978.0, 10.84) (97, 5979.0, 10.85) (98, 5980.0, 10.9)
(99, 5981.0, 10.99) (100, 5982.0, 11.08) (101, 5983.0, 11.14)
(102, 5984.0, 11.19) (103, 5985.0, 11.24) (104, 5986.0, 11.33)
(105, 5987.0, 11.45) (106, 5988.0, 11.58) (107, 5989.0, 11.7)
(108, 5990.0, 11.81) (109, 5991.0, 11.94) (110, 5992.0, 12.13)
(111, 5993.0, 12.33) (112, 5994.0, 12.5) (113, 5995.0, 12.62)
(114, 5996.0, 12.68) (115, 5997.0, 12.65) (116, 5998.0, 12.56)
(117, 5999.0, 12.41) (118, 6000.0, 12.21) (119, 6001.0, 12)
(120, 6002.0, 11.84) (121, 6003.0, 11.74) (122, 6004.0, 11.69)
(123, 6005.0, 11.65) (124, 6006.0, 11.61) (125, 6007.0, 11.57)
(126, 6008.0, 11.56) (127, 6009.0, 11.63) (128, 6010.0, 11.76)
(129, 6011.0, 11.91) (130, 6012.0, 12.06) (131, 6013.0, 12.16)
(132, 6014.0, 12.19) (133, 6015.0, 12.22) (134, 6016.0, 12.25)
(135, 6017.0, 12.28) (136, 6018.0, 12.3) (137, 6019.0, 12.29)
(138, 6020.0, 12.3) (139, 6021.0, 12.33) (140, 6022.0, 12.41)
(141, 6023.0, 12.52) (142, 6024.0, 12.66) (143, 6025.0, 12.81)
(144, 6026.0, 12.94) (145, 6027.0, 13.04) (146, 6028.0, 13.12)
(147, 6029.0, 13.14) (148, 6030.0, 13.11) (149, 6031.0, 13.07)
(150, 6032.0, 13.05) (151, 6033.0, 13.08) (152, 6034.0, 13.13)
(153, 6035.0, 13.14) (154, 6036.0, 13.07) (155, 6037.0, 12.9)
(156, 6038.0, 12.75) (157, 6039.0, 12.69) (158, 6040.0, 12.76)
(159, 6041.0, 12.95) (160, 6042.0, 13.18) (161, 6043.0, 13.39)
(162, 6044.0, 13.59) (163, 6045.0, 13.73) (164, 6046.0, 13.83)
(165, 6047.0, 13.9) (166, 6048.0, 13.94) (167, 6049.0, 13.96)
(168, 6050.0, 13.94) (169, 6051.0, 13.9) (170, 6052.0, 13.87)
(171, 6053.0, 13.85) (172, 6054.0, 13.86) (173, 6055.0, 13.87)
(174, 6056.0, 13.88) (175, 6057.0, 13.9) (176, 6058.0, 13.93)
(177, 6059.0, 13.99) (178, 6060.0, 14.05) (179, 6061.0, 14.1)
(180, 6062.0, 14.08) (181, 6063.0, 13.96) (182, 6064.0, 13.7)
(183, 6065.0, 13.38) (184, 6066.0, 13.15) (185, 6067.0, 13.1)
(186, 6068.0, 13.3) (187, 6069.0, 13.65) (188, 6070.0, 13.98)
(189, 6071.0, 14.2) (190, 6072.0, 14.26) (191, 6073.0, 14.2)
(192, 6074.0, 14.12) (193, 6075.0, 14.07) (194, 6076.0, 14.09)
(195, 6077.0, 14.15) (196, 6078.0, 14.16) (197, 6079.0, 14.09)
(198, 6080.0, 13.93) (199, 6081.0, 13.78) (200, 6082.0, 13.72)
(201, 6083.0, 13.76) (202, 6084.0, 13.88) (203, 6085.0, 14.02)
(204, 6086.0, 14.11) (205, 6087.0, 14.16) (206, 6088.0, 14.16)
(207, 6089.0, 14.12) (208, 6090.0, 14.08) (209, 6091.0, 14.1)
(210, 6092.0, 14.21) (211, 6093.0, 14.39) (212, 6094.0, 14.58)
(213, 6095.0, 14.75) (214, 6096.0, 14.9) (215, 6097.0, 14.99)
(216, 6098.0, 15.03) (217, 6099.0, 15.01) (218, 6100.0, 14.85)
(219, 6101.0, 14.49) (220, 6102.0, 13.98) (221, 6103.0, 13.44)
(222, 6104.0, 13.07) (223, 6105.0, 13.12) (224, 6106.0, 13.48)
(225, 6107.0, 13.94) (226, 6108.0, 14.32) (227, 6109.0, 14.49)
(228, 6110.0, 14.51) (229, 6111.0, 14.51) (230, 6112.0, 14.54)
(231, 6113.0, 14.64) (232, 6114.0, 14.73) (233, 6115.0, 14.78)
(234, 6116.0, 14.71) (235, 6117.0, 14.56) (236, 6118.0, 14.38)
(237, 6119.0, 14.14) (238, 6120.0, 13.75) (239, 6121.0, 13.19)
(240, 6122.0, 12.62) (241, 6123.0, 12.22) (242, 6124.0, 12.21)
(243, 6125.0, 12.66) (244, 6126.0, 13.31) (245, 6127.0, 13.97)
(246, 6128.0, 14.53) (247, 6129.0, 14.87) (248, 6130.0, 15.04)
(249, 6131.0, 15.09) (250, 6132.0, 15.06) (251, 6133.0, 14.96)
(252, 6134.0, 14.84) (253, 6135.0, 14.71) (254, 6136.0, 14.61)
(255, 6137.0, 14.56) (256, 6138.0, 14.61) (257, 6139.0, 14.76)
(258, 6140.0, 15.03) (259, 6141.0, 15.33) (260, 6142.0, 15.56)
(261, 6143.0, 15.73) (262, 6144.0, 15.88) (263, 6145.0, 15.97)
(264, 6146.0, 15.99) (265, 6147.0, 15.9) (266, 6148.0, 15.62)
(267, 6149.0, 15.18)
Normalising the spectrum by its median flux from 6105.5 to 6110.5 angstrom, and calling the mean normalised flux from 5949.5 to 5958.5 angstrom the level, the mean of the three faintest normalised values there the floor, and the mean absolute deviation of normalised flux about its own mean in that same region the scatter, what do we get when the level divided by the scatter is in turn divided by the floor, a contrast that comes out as 161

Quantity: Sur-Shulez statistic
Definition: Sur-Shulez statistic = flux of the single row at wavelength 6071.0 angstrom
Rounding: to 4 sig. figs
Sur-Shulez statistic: 14.20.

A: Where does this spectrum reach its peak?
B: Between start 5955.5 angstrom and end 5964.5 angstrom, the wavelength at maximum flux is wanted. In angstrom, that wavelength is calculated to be 5964.0 angstrom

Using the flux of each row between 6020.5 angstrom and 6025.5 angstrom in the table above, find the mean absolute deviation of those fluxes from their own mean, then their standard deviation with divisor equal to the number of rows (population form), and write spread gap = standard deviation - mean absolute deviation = 0.021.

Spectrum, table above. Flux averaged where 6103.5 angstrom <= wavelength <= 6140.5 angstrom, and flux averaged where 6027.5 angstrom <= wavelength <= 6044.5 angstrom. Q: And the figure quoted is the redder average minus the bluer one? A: 1.1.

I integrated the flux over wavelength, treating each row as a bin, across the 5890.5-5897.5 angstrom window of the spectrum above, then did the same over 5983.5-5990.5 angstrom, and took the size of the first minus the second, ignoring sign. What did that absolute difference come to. 43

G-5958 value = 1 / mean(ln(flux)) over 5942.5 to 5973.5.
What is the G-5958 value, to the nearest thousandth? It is 0.420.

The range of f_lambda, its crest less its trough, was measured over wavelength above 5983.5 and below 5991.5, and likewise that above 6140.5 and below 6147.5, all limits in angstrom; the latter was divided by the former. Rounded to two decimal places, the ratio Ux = 0.88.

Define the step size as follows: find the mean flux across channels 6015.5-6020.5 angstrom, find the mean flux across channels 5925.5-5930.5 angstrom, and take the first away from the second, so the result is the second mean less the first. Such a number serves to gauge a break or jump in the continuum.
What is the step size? -2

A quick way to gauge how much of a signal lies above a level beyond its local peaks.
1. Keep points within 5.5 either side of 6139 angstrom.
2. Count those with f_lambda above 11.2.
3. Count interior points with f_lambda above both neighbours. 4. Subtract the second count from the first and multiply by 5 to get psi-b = 55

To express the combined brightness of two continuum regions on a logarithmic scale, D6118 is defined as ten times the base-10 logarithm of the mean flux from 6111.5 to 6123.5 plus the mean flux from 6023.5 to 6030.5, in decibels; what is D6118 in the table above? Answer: 14.3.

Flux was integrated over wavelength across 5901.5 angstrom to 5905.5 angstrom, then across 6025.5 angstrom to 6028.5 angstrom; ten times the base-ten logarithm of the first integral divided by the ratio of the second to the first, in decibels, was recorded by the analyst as 15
